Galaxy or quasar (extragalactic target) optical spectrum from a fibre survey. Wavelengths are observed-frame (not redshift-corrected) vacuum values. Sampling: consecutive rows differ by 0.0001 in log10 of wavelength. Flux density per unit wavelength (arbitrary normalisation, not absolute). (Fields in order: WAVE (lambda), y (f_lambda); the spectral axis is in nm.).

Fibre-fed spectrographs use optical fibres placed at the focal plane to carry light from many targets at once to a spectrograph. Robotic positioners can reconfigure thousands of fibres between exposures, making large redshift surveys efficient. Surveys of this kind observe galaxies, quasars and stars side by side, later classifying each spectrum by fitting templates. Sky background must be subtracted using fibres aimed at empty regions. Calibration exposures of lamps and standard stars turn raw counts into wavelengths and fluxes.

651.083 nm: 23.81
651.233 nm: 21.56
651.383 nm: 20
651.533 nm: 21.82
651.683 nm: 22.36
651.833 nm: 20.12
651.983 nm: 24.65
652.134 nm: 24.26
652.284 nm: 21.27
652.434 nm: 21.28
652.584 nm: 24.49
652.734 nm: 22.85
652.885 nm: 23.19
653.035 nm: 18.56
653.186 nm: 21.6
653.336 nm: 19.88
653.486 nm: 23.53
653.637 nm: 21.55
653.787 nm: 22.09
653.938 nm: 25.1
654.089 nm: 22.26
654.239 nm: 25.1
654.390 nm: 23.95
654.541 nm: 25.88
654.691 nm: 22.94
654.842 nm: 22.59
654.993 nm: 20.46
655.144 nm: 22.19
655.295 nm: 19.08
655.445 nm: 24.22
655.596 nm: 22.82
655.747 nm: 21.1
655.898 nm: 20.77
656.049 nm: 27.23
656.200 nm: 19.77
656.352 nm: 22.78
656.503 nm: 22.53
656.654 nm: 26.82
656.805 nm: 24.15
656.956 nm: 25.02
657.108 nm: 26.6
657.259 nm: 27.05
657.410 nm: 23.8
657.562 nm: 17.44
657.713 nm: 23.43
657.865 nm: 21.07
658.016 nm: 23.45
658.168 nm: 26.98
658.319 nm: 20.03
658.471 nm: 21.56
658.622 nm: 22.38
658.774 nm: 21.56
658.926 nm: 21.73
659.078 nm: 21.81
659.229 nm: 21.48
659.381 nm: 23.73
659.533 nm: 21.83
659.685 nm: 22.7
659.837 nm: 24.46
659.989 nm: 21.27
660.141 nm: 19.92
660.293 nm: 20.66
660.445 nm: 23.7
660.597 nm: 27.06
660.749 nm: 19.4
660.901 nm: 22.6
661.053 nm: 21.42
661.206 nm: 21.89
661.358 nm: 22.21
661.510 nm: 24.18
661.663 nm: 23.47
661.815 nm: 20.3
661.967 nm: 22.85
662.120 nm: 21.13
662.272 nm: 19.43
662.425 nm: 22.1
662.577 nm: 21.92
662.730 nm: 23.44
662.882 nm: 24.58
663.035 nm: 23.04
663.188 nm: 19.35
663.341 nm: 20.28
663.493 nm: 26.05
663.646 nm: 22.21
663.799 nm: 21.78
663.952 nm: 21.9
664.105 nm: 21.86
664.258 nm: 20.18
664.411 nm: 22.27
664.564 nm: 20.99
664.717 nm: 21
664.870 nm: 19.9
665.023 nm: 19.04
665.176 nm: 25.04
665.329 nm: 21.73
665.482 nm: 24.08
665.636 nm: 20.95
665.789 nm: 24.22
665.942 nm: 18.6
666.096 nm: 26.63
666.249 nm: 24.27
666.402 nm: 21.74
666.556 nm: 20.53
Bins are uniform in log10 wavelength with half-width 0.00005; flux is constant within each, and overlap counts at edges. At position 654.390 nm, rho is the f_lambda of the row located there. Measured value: 23.95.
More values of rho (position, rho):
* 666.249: 24.27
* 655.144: 22.19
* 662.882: 24.58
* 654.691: 22.94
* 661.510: 24.18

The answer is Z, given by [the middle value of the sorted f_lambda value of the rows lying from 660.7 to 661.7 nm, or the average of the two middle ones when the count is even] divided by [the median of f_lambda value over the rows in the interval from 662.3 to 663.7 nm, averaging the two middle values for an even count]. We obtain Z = 1.00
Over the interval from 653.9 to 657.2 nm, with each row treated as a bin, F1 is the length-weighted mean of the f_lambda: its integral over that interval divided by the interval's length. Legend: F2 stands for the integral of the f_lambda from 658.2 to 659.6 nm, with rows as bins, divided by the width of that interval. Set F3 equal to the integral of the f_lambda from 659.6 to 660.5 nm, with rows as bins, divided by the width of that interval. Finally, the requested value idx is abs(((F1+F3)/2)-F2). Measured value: 0.75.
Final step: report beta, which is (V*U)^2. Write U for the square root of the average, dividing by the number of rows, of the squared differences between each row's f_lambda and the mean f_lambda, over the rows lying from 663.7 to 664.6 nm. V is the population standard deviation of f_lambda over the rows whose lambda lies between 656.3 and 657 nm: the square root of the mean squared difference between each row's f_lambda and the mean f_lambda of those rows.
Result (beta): 1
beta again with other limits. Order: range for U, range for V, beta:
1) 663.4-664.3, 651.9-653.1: 12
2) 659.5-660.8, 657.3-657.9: 34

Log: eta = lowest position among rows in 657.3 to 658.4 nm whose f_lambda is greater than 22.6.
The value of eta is 657.410 nm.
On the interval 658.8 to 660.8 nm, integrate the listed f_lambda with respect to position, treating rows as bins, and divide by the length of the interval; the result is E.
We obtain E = 22.3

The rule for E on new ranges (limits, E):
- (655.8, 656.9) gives 23.4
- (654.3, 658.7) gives 23.0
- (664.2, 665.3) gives 21.3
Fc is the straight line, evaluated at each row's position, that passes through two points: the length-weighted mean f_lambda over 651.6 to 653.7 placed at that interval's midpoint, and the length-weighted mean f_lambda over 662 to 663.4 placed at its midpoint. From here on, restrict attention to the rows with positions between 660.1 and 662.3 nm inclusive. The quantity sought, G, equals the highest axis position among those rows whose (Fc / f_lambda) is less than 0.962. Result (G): 661.967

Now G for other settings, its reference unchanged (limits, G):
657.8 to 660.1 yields 659.837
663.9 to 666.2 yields 666.096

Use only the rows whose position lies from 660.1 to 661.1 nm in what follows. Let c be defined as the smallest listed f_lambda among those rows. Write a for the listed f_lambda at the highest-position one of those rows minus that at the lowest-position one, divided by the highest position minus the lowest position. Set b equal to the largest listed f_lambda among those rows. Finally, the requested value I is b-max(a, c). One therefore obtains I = 8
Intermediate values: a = 2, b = 27.06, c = 19.4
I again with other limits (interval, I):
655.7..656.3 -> 7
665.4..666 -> 6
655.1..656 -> 5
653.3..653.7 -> 4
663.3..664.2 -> 6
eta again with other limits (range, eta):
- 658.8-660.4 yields 659.381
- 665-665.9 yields 665.176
